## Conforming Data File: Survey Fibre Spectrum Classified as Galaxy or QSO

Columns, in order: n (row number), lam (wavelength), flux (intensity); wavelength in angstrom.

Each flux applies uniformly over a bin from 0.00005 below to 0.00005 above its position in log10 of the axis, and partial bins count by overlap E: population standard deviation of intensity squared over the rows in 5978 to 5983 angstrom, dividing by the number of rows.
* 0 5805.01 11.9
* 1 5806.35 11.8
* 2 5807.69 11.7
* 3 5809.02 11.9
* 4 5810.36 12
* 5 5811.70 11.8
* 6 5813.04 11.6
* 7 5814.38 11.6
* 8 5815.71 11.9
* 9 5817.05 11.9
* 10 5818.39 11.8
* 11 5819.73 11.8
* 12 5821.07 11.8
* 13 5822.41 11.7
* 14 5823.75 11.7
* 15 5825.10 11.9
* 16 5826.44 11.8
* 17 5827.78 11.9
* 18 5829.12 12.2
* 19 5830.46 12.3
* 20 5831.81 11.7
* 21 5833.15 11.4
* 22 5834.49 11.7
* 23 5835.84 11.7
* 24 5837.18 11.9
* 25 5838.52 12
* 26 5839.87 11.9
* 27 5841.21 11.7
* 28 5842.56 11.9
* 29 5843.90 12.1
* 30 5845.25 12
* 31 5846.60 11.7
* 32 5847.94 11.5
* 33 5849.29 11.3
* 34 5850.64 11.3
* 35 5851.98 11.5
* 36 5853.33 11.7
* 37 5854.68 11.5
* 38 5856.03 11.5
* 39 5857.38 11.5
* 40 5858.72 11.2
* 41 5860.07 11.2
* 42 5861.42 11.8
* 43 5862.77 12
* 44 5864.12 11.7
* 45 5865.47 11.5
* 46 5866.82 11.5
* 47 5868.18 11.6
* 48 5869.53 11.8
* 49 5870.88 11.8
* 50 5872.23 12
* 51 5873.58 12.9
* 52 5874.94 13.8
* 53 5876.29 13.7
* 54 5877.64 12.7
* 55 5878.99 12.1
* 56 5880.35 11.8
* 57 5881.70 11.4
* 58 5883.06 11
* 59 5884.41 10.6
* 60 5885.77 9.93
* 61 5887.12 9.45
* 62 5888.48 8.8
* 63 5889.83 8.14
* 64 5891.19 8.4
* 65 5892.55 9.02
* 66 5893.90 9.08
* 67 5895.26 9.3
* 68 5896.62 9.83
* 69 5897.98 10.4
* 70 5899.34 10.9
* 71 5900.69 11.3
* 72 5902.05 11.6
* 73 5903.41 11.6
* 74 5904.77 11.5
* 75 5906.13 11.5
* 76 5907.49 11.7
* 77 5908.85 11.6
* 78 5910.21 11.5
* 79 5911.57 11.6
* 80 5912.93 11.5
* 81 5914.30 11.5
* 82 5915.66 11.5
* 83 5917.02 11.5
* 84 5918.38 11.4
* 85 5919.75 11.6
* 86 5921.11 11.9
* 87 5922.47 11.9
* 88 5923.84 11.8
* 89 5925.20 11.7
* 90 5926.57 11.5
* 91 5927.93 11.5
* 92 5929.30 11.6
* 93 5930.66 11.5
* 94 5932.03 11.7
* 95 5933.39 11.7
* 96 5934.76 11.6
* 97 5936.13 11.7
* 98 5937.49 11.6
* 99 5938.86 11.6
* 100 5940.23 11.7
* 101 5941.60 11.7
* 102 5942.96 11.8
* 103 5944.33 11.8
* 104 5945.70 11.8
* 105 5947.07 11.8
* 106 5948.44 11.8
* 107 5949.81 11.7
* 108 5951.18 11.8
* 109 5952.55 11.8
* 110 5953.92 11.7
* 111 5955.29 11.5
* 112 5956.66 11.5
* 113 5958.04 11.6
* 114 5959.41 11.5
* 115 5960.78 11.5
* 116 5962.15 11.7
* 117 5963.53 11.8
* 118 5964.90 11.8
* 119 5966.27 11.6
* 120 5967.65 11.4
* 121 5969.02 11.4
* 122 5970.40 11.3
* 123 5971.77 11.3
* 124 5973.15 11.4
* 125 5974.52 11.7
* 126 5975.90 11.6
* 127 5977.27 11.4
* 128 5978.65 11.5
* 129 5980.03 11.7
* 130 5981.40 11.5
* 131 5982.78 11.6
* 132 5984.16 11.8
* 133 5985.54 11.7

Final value 1.9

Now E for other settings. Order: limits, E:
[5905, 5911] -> 1.9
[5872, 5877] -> 18.7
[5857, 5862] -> 5.7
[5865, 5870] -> 2.9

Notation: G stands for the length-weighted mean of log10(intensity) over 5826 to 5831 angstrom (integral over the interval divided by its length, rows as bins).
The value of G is 1.082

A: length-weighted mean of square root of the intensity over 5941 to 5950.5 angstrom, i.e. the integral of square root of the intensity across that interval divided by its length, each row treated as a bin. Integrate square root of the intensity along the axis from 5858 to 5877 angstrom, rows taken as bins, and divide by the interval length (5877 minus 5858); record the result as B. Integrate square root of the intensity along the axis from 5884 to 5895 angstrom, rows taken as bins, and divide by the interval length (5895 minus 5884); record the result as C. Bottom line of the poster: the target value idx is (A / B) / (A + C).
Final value 0.153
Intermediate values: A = 3.43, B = 3.47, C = 3.02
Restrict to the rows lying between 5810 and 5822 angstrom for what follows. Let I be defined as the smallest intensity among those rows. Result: 11.6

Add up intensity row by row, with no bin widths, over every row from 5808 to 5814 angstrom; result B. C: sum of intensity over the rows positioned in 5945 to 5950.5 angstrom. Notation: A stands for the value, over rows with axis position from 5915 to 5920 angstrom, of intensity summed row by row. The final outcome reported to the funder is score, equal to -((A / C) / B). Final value -0.0206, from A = 46.0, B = 47.3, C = 47.1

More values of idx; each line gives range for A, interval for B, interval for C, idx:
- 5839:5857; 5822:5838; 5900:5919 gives 0.146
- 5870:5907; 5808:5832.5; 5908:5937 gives 0.143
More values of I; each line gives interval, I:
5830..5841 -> 11.4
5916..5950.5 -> 11.4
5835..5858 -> 11.3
